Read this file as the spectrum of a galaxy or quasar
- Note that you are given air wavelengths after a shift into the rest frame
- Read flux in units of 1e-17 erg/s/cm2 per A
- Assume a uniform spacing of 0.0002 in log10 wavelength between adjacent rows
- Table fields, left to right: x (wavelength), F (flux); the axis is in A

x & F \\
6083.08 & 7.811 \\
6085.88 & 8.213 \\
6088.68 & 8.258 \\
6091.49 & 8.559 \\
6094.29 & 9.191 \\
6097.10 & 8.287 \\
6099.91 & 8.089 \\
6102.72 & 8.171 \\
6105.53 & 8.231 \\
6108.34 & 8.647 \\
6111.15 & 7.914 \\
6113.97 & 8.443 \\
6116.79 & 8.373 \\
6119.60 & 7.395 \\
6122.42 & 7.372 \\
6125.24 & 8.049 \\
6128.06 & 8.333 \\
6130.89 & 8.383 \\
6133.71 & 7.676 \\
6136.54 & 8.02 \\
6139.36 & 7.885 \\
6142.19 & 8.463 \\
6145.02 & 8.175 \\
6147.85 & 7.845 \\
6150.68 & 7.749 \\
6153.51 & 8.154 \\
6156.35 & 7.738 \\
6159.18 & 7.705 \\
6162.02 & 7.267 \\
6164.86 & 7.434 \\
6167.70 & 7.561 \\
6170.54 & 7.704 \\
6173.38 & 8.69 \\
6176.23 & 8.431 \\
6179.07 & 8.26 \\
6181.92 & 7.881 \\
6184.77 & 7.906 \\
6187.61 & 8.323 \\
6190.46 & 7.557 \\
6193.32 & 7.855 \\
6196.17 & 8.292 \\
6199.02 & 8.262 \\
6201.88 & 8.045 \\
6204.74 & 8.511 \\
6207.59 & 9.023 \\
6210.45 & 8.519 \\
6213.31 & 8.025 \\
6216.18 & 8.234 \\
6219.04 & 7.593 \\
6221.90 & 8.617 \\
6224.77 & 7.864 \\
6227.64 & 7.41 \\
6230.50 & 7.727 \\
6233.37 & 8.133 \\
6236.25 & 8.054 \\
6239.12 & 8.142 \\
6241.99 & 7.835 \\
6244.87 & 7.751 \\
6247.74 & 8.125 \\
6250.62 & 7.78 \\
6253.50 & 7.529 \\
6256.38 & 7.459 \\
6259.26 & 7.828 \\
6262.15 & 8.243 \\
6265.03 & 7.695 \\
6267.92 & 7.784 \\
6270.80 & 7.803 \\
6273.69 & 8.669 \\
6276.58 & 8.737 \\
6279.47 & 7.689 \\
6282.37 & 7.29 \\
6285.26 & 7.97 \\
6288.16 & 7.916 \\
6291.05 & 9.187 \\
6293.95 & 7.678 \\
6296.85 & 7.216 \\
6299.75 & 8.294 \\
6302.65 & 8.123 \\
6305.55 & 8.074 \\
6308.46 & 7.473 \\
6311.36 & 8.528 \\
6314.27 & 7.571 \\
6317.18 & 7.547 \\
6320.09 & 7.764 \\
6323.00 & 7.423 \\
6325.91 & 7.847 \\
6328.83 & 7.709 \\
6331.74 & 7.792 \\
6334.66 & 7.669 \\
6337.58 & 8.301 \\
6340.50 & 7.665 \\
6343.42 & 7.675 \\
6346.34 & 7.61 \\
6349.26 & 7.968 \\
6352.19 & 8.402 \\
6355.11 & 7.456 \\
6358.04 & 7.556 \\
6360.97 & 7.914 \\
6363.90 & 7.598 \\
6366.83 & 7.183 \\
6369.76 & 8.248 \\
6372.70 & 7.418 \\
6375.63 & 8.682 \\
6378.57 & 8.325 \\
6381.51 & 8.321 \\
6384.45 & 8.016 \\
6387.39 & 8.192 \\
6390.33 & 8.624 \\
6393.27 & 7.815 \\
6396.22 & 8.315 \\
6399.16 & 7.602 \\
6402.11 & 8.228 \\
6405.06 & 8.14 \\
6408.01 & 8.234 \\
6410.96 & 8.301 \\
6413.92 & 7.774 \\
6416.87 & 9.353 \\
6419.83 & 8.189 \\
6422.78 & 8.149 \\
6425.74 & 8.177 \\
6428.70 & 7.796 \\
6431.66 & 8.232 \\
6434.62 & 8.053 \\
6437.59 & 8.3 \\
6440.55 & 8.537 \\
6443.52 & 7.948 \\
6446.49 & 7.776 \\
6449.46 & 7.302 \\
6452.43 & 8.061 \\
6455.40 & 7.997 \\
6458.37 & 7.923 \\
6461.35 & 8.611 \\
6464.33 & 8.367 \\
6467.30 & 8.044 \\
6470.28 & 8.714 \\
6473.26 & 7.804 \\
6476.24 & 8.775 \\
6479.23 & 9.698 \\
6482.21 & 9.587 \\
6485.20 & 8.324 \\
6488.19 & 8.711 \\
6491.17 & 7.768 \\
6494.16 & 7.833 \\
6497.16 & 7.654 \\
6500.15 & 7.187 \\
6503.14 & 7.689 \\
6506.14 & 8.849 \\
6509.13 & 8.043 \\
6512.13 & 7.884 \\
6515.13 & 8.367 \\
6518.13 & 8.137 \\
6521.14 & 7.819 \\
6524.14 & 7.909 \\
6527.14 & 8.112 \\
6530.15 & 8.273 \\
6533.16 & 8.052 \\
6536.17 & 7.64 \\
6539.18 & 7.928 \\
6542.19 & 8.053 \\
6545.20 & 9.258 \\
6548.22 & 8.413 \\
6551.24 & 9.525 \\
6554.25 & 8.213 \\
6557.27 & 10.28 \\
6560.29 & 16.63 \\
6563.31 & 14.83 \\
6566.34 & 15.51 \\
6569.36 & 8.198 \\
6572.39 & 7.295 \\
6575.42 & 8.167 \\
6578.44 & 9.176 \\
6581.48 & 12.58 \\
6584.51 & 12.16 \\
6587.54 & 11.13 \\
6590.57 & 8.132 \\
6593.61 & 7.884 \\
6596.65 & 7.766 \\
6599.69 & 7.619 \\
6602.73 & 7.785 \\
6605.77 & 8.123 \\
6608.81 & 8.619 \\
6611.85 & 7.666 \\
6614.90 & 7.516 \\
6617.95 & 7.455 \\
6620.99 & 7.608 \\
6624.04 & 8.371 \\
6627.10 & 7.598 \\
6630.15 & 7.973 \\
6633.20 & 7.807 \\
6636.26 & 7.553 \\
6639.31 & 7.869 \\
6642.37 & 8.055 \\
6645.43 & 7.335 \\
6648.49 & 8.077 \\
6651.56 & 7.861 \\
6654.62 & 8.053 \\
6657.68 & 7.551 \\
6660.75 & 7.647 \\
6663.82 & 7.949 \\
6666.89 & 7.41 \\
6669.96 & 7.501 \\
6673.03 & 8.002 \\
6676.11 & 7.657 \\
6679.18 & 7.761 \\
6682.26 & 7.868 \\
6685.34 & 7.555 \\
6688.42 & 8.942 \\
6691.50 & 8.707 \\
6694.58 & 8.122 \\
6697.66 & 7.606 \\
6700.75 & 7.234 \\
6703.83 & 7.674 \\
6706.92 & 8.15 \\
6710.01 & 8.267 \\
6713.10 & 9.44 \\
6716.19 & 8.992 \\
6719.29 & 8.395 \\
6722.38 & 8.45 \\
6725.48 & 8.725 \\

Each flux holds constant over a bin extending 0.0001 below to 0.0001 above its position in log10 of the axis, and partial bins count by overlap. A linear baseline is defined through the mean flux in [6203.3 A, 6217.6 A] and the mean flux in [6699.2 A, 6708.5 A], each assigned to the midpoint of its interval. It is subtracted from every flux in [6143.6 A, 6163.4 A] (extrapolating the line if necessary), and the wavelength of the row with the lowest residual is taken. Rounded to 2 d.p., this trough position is 6162.02 A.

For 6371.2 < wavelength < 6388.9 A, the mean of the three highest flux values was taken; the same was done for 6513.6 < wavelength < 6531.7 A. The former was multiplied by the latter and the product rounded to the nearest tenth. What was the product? 69.7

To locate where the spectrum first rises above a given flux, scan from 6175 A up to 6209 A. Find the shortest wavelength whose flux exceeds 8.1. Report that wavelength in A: 6176.23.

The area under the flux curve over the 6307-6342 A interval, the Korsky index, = 272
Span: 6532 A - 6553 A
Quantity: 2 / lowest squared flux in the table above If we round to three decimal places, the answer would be 0.034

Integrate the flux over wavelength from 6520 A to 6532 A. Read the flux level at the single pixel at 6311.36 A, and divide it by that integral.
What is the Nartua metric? 0.088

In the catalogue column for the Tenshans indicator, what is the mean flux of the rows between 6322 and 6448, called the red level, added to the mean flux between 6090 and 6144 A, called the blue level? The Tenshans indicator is 16.2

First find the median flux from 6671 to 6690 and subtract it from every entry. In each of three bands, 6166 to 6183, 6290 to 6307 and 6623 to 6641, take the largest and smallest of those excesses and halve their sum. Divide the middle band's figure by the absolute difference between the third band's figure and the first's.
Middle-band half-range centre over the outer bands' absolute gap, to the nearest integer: 2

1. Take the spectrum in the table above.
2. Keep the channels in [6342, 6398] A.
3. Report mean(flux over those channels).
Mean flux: 7.96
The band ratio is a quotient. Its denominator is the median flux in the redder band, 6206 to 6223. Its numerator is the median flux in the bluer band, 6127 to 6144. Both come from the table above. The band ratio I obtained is 0.98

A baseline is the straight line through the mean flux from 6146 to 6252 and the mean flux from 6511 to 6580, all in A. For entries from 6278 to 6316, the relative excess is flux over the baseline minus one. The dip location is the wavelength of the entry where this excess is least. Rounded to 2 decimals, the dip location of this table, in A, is 6296.85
